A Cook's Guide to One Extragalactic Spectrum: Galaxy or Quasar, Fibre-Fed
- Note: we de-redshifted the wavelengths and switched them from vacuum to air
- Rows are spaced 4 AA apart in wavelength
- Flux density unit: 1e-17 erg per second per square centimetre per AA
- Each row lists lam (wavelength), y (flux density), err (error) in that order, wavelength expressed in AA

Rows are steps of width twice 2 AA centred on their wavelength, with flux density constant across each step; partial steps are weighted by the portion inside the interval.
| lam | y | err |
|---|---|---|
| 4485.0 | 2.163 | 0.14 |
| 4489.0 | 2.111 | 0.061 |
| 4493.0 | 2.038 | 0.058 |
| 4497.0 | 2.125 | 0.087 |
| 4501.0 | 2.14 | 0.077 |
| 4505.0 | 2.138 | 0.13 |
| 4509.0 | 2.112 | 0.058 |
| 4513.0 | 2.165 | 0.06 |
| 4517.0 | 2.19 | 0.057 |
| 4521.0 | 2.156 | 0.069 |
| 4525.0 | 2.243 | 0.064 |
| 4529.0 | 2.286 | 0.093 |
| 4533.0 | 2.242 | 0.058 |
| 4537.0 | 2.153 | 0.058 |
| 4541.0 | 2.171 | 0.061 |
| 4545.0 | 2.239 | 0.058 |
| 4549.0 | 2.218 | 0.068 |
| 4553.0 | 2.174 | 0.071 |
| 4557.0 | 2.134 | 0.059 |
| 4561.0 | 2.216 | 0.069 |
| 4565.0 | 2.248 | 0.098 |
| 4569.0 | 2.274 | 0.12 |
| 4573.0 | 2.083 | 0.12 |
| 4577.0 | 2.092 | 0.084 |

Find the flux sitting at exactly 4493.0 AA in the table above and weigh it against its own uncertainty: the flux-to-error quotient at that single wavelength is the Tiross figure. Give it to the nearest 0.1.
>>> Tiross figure 35.1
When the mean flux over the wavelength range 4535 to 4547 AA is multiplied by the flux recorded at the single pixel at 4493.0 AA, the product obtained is 4.46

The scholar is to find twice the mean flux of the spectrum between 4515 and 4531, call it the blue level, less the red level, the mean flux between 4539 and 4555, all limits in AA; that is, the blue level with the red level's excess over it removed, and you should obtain 2.24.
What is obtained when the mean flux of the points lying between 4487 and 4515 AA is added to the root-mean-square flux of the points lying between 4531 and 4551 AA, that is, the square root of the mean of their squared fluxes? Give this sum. 4.32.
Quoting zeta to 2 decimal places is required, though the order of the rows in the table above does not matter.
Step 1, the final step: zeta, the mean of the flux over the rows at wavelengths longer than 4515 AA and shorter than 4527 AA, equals 2.20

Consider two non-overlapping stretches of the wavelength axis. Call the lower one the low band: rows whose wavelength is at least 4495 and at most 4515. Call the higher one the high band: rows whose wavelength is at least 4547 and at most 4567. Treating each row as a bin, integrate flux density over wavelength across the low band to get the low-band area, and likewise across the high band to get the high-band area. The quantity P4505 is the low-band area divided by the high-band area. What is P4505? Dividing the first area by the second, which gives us 0.97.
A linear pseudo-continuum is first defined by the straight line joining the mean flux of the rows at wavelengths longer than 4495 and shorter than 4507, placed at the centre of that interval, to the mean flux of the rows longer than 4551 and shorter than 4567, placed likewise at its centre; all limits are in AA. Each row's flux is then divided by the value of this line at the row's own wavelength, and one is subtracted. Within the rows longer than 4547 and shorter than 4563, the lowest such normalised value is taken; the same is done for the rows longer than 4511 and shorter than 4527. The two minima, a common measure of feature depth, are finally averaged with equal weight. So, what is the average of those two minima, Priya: -0.013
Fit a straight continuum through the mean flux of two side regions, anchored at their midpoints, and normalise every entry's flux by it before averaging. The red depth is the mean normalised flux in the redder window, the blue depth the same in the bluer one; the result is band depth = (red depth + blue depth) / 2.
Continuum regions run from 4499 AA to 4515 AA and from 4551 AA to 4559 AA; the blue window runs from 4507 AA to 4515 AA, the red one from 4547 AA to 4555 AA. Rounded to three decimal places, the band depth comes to 1.010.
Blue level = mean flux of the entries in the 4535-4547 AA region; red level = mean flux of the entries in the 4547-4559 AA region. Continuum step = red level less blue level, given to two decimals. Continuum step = -0.01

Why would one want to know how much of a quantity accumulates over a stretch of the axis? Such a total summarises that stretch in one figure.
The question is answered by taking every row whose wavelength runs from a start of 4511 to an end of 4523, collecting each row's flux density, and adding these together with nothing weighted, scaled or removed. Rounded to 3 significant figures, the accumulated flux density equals 6.51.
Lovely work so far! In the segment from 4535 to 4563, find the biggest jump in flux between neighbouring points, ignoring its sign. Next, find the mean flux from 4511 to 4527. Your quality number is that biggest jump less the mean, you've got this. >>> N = -2.11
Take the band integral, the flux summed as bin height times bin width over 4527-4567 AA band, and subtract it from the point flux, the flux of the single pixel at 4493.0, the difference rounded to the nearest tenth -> -86.3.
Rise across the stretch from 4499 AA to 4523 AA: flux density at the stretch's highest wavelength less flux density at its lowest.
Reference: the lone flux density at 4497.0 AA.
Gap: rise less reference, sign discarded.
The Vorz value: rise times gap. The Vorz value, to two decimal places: 0.03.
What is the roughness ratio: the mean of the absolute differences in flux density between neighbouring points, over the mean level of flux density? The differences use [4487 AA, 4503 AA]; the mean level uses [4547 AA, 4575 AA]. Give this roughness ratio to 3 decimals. 0.027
